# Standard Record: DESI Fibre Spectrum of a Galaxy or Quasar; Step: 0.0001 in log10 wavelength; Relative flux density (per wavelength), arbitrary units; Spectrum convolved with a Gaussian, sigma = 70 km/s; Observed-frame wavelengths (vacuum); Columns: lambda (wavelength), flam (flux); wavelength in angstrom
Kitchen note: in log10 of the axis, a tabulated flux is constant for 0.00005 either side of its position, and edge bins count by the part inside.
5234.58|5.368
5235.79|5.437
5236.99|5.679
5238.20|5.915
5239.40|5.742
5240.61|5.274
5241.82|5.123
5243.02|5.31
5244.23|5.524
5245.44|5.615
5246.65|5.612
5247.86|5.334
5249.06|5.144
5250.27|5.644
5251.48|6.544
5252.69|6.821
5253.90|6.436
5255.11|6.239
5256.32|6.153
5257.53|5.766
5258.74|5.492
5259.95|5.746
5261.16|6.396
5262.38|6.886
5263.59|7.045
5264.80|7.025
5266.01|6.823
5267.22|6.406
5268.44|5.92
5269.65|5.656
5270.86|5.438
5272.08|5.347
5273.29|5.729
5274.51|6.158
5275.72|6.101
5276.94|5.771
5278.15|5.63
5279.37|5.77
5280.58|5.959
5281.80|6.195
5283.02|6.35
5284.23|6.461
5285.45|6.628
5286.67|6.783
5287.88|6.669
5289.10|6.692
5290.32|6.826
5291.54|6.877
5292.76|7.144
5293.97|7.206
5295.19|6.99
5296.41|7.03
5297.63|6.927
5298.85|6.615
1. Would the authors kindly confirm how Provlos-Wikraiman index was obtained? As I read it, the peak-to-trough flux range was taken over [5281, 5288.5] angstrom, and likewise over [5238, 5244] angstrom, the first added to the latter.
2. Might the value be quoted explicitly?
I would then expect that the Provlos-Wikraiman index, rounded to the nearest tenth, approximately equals 1.4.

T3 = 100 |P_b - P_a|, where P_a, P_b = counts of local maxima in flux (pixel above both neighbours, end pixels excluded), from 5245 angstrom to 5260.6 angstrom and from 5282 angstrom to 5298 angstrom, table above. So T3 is 200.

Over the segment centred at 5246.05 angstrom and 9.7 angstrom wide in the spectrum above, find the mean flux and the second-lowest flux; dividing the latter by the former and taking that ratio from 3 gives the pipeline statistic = 2.050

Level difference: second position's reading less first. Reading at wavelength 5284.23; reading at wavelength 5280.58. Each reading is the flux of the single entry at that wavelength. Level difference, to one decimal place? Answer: -0.5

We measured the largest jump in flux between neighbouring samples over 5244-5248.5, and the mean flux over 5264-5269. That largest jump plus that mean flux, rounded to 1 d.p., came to 6.8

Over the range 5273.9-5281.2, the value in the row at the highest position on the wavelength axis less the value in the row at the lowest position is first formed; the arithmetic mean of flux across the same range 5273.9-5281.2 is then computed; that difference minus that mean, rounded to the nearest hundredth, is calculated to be -6.10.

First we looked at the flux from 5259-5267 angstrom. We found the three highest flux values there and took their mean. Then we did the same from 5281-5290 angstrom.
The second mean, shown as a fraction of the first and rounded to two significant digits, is 0.96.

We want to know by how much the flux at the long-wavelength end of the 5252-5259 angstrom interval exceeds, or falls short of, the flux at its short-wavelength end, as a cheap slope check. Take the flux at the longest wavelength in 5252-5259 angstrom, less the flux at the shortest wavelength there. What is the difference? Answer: -1.3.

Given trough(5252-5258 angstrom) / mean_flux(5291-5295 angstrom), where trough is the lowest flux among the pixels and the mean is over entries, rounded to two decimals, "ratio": 0.81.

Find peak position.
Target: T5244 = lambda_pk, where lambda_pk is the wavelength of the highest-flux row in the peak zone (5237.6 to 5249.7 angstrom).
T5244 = 5238.20 angstrom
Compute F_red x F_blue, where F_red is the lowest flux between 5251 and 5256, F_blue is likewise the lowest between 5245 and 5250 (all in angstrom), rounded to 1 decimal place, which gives 32.1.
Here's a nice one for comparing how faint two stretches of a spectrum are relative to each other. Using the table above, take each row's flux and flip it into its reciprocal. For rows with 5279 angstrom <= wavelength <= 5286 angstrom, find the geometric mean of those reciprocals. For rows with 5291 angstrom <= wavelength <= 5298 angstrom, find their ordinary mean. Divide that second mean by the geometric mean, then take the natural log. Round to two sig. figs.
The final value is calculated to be -0.12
